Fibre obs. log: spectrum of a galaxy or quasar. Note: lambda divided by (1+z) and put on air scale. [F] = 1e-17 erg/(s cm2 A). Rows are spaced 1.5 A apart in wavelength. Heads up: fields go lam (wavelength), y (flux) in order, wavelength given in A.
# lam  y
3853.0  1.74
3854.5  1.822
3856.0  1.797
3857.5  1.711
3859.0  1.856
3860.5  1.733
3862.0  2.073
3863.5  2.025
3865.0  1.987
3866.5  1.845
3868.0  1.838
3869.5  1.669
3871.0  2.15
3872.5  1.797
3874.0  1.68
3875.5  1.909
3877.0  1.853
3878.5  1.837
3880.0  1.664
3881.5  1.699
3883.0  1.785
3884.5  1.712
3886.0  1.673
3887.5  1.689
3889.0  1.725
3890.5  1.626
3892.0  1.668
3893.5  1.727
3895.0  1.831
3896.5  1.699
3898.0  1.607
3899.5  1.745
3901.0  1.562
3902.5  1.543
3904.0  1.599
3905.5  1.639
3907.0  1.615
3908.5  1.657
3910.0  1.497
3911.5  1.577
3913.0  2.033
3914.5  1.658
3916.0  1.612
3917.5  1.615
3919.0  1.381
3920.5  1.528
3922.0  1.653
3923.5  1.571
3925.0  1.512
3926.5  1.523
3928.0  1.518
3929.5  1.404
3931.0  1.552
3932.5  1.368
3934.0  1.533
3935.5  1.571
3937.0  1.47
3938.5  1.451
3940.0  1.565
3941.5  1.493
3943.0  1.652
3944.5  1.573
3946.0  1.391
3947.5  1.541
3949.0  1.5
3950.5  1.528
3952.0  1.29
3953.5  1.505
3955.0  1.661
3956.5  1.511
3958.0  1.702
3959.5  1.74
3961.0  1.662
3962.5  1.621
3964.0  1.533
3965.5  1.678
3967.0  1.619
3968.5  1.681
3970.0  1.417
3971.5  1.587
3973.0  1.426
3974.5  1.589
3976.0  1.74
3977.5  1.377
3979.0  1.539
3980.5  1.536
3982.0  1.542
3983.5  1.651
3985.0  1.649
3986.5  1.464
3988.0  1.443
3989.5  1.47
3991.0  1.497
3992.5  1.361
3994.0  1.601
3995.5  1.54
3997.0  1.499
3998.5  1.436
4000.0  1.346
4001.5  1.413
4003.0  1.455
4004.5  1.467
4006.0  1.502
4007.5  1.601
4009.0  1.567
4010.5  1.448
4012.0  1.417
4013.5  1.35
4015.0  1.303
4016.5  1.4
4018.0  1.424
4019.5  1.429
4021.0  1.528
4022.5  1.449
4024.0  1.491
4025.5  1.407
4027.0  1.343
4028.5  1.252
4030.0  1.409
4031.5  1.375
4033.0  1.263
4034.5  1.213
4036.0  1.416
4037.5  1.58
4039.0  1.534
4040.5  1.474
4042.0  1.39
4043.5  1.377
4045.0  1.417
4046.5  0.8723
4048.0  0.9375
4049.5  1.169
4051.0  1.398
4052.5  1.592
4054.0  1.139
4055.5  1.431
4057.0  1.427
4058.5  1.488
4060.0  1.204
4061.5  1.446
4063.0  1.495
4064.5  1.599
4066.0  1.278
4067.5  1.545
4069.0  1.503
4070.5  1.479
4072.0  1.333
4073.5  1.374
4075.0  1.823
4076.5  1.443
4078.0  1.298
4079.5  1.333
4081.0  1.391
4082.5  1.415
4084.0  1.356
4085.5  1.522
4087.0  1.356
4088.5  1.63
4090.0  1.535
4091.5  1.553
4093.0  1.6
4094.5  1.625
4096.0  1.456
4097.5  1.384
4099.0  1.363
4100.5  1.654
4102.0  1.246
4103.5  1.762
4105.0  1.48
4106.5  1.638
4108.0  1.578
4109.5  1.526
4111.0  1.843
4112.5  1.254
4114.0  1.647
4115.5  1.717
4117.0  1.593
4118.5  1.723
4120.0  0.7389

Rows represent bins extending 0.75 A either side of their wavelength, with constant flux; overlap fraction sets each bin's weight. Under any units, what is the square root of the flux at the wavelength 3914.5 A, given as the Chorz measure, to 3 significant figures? 1.29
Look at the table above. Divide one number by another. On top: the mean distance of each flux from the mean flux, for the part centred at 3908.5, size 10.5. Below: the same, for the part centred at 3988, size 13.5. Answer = 1.3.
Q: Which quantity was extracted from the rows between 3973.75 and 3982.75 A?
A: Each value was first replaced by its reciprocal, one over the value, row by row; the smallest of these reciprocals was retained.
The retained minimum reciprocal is 0.57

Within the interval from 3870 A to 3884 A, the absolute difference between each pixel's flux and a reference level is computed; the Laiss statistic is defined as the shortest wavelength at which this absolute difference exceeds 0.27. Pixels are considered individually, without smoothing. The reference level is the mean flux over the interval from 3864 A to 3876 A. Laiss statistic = 3871.0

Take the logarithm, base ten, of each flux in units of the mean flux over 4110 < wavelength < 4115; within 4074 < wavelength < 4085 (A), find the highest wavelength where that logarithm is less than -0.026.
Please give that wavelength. 4084.0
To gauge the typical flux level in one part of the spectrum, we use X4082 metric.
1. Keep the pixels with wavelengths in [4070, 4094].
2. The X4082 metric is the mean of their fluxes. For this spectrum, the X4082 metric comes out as 1.47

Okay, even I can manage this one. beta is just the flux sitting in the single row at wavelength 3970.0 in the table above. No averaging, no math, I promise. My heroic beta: 1.417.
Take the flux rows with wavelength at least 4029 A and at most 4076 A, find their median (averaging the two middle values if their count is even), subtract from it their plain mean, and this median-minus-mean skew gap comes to 0.030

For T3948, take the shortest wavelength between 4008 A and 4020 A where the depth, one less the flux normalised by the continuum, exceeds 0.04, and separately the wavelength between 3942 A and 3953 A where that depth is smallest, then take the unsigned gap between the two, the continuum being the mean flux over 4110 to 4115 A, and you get 67.5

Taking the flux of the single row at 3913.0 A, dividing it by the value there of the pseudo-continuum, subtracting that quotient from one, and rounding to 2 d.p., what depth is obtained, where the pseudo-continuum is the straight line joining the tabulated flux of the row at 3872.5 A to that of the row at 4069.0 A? -0.17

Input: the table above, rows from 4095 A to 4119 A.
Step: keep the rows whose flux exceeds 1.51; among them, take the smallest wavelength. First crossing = 4100.5 A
